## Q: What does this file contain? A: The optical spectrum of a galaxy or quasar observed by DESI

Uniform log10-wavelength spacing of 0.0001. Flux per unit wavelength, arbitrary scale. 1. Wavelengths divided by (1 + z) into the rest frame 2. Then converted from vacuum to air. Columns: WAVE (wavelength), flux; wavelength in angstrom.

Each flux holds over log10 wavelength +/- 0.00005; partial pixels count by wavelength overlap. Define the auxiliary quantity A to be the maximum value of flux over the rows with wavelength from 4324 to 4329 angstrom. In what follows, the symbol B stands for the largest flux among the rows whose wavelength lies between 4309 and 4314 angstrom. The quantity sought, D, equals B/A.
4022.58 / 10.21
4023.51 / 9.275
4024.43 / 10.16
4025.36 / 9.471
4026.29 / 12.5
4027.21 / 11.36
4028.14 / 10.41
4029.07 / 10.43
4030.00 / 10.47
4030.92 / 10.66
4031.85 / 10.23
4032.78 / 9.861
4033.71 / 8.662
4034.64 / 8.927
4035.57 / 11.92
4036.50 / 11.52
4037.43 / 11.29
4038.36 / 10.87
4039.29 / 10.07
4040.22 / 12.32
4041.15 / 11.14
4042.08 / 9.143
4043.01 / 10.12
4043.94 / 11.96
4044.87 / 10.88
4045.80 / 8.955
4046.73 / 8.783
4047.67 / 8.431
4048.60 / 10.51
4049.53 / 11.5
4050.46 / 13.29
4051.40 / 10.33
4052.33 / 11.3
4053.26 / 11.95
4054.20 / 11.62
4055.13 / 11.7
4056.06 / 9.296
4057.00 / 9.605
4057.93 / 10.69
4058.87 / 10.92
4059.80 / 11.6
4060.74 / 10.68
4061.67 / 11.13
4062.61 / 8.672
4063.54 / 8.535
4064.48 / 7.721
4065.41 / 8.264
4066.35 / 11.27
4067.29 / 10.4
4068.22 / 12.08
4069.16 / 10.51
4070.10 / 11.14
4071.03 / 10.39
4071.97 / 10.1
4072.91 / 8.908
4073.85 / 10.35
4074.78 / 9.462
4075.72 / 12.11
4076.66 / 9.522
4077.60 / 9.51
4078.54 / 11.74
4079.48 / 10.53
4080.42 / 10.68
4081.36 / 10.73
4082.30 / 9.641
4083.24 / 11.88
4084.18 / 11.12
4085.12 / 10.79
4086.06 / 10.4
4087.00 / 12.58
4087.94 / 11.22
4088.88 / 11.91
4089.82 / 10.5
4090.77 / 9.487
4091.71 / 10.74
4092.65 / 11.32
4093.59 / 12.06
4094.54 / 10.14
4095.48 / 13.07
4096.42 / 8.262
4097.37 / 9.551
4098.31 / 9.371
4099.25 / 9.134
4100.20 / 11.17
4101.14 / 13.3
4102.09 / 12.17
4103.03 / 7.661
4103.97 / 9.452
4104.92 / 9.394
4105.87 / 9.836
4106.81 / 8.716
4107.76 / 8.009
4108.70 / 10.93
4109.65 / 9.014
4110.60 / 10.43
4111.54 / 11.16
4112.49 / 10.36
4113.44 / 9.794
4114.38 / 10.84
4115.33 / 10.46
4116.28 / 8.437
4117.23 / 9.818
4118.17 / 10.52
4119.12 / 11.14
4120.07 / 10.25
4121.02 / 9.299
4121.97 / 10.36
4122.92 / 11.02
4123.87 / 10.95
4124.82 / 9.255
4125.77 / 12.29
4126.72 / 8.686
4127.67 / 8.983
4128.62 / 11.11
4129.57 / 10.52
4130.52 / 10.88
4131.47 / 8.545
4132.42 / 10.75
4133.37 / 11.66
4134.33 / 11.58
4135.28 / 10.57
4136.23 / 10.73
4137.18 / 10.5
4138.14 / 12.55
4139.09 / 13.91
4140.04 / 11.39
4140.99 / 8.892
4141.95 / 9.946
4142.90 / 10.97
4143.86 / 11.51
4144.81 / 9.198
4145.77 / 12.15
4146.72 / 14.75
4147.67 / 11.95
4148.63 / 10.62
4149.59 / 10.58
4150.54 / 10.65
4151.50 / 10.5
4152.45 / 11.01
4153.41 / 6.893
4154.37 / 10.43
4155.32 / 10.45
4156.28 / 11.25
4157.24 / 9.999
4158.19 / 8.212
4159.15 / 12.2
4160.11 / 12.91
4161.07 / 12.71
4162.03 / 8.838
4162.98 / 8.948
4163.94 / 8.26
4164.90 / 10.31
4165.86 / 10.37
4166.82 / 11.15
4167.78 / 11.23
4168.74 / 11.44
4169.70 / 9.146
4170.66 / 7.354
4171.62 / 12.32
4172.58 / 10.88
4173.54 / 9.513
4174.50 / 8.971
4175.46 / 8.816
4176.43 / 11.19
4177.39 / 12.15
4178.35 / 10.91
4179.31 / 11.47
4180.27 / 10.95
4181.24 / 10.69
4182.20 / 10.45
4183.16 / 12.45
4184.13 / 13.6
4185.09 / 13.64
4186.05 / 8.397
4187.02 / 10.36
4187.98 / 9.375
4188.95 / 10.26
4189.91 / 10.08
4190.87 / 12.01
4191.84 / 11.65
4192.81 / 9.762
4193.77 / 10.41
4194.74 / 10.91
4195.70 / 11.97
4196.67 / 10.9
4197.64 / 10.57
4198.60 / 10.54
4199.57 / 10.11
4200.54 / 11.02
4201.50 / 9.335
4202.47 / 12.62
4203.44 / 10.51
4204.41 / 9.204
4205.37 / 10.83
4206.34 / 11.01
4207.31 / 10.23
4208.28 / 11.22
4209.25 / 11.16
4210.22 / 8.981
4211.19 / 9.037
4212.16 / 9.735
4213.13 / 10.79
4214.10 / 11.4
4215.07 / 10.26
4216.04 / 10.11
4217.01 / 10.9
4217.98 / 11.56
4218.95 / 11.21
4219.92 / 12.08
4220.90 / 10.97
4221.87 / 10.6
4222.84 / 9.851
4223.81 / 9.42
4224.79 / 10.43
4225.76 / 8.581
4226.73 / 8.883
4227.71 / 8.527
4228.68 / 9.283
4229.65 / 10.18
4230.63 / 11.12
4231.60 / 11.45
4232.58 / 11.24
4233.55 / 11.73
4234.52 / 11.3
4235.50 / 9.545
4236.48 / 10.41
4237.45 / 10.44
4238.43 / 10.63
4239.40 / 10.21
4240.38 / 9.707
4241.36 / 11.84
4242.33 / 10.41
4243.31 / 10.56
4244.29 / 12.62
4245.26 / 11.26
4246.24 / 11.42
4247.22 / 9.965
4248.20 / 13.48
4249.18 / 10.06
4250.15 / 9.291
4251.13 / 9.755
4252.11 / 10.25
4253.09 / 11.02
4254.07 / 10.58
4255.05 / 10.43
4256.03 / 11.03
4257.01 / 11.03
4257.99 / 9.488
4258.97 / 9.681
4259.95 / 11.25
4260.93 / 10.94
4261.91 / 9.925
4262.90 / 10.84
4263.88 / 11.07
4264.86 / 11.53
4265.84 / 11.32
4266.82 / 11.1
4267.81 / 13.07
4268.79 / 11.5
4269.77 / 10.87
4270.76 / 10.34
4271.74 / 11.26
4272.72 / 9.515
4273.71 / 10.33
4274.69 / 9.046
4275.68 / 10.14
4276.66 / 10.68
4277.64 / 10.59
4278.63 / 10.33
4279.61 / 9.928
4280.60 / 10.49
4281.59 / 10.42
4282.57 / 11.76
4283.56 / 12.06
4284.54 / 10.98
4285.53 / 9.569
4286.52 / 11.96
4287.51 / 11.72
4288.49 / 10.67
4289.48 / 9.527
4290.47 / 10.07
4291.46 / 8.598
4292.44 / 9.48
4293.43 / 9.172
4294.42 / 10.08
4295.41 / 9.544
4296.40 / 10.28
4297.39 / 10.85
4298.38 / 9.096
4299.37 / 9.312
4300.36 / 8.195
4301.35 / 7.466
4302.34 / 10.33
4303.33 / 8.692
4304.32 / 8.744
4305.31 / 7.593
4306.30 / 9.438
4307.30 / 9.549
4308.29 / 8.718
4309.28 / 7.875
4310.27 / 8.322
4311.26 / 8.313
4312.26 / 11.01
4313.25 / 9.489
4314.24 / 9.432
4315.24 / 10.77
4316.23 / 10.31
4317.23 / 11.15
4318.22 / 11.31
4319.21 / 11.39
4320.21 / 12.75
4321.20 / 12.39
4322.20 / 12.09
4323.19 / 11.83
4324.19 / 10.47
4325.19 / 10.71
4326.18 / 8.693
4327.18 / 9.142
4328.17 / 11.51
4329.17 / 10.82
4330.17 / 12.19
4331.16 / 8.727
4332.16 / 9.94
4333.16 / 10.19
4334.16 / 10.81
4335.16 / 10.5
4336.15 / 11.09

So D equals 0.957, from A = 11.51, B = 11.01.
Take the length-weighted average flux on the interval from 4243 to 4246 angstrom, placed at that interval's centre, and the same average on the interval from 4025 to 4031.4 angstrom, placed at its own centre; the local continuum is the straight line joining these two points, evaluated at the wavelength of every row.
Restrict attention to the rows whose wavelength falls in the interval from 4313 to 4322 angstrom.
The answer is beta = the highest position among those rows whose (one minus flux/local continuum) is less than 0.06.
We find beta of 4321.20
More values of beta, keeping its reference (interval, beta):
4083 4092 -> 4091.71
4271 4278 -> 4271.74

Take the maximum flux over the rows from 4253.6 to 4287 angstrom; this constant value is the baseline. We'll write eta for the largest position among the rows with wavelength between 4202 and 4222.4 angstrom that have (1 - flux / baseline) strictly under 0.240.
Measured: 4221.87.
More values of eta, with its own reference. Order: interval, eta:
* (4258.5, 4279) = 4278.63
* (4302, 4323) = 4322.20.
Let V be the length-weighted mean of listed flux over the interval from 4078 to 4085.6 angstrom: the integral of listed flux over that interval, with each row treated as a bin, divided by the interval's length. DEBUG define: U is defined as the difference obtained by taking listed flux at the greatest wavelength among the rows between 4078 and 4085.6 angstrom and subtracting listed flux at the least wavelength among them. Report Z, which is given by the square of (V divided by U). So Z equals 131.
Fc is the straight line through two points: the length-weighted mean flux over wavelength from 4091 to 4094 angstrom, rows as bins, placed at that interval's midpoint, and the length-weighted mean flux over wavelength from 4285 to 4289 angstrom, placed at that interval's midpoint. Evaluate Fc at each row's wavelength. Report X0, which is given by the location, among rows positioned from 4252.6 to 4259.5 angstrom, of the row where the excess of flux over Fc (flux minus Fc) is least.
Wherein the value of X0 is 4257.99 angstrom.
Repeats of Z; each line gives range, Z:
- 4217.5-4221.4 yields 376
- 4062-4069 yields 8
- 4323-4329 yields 1043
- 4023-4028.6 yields 86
